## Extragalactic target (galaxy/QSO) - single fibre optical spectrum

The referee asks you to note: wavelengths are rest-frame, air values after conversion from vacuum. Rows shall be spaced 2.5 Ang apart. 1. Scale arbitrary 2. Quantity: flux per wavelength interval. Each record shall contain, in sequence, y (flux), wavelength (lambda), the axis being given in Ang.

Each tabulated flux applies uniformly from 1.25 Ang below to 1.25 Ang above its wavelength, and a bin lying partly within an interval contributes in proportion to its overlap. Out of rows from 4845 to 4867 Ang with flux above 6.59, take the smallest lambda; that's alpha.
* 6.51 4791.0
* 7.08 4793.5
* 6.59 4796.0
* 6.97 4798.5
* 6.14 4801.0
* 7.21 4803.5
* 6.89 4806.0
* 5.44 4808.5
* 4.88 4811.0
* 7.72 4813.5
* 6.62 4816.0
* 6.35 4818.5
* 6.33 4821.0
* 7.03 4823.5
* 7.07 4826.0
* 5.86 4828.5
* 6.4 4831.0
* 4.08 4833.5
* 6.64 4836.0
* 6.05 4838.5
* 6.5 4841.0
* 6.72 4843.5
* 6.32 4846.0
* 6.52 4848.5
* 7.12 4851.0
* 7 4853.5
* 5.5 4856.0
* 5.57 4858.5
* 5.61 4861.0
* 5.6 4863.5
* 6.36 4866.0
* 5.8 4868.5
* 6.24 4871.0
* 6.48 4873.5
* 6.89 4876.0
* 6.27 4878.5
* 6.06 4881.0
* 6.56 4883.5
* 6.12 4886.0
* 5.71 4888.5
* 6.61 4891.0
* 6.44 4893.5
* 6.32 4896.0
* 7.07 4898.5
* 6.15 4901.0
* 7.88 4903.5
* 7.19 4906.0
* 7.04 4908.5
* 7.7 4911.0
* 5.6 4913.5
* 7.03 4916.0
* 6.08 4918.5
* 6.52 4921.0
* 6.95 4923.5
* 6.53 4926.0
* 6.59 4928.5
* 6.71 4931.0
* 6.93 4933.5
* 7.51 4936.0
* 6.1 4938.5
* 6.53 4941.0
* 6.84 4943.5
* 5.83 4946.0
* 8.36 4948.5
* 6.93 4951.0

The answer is 4851.0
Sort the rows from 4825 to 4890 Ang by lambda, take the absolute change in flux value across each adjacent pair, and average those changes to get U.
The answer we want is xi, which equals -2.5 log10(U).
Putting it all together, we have 0.5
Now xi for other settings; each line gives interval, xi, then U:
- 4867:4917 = 0.4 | 0.68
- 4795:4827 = 0.2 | 0.80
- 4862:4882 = 0.8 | 0.46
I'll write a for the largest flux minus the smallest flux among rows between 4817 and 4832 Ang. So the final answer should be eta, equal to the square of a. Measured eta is 1.5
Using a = 1.2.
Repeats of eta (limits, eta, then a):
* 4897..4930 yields 5.2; 2.3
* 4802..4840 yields 13.2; 3.6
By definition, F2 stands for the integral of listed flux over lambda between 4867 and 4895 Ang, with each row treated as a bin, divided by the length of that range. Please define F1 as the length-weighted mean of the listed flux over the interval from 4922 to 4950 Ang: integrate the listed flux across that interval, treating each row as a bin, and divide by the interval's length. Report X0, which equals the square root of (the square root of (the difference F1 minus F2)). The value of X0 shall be 0.8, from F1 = 6.81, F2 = 6.29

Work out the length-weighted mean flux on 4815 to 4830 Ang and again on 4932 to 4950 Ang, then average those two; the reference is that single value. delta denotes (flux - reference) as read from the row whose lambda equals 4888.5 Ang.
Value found -0.99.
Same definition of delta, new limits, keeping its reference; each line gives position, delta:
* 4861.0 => -1.09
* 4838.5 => -0.65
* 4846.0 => -0.38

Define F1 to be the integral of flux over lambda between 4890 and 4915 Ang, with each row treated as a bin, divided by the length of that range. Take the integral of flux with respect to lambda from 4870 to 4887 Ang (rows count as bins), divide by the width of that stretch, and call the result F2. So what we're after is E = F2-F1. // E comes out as -0.4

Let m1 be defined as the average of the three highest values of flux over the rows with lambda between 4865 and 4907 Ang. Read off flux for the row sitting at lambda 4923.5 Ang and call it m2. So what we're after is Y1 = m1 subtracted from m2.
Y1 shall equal -0.43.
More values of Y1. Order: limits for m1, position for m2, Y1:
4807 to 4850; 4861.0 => -1.66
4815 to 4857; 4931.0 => -0.36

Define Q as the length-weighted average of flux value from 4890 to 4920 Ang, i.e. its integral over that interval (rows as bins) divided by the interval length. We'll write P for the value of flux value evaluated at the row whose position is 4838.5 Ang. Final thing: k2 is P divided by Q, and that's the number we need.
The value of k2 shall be 0.90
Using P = 6.05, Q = 6.76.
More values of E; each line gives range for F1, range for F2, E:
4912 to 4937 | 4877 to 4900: -0.3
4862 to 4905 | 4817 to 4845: -0.1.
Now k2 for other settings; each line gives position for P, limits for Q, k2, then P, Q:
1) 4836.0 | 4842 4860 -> 1.04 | 6.64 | 6.38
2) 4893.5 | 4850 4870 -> 1.06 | 6.44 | 6.06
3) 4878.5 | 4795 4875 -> 1.00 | 6.27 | 6.30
